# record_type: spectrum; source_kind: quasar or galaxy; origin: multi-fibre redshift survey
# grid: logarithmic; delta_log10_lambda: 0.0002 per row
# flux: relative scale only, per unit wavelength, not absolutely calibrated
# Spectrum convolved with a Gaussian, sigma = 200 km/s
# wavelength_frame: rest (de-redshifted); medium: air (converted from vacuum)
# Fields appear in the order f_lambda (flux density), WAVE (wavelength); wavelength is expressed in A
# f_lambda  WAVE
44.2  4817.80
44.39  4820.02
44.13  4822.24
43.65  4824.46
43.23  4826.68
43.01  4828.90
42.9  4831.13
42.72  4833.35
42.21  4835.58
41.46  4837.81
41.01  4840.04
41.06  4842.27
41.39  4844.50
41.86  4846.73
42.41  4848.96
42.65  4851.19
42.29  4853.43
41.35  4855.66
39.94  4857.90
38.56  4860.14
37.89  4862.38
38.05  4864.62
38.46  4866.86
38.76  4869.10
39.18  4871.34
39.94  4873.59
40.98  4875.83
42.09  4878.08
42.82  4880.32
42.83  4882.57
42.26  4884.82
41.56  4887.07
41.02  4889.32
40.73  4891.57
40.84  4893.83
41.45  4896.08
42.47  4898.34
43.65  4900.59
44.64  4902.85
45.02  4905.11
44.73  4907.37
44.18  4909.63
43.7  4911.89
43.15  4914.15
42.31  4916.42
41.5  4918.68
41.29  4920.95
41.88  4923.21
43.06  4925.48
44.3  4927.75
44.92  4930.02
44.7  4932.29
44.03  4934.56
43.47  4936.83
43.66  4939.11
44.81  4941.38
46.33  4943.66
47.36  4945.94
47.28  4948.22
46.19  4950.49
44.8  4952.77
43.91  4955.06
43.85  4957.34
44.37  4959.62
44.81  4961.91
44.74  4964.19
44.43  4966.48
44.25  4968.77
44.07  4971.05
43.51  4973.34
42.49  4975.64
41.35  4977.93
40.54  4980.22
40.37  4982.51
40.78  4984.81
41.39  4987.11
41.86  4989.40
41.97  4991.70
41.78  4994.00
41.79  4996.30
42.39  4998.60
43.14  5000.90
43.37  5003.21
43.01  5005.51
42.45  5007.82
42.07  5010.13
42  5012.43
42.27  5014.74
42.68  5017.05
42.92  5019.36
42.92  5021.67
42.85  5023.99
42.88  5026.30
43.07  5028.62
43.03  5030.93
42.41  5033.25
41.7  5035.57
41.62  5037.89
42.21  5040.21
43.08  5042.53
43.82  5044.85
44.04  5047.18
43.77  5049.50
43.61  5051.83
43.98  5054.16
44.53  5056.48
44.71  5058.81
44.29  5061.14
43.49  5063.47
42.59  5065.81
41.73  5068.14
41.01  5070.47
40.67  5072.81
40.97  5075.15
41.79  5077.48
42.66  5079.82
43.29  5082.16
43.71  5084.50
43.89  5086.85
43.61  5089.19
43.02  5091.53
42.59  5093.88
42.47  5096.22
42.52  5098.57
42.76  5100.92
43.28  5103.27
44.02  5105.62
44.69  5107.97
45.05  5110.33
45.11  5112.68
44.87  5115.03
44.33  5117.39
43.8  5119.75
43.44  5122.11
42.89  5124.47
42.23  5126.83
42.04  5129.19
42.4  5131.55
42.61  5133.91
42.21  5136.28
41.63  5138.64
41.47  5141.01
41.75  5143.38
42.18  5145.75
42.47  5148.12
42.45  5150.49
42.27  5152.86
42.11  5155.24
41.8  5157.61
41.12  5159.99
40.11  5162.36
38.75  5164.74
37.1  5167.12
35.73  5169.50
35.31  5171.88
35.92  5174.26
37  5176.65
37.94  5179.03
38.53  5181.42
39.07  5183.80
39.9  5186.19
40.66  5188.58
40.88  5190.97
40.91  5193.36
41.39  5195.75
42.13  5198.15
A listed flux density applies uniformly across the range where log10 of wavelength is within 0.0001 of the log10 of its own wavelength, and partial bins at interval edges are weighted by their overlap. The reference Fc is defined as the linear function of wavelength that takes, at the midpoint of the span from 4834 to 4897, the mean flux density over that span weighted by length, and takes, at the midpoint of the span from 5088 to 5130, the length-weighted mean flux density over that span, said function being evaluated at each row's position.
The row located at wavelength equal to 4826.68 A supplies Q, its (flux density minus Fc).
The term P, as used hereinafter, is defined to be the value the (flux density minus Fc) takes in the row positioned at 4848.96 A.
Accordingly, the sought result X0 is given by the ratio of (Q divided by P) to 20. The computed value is 0.08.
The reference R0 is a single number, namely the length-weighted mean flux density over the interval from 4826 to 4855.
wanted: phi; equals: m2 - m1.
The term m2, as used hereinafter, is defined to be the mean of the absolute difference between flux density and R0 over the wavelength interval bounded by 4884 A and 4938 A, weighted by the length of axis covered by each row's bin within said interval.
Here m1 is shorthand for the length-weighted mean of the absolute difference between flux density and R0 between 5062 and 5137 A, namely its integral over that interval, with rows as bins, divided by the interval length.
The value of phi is 0.2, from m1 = 1.15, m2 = 1.39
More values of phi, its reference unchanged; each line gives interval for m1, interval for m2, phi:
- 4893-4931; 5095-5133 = -0.1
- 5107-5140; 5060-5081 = -0.3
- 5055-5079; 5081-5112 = 0.0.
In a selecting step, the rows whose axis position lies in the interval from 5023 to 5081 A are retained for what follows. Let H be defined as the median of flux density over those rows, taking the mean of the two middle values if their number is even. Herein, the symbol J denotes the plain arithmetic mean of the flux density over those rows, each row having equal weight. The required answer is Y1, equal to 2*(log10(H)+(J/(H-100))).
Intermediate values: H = 42.9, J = 42.8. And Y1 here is 1.765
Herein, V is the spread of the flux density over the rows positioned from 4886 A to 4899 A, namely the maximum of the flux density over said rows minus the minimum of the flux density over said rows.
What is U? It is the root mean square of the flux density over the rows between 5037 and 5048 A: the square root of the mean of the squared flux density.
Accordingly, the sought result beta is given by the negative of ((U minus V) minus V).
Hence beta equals -39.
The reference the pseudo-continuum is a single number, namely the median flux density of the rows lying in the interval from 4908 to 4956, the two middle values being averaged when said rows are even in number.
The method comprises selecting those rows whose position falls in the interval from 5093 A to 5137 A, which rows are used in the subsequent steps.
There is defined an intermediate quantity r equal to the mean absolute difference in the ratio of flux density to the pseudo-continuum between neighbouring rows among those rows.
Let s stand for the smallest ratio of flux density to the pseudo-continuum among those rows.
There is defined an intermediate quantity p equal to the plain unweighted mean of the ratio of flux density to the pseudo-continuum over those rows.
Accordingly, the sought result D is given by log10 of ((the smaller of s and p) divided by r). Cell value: 2.05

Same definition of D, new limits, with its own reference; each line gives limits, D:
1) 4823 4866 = 1.87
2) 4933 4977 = 1.83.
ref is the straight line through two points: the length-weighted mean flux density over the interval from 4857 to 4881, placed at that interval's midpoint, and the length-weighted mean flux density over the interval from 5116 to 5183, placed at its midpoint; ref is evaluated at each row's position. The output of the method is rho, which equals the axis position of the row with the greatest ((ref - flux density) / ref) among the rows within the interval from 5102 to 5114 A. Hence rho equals 5103.27 A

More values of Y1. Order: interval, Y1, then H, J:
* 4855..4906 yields 1.833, 41.0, 41.1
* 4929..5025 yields 1.743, 43.3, 43.4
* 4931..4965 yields 1.674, 44.7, 45.0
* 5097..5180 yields 1.812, 42.2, 41.6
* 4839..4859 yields 1.816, 41.4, 41.6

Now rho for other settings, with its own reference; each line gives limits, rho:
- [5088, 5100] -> 5096.22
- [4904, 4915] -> 4914.15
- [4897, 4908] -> 4898.34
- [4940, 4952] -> 4941.38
